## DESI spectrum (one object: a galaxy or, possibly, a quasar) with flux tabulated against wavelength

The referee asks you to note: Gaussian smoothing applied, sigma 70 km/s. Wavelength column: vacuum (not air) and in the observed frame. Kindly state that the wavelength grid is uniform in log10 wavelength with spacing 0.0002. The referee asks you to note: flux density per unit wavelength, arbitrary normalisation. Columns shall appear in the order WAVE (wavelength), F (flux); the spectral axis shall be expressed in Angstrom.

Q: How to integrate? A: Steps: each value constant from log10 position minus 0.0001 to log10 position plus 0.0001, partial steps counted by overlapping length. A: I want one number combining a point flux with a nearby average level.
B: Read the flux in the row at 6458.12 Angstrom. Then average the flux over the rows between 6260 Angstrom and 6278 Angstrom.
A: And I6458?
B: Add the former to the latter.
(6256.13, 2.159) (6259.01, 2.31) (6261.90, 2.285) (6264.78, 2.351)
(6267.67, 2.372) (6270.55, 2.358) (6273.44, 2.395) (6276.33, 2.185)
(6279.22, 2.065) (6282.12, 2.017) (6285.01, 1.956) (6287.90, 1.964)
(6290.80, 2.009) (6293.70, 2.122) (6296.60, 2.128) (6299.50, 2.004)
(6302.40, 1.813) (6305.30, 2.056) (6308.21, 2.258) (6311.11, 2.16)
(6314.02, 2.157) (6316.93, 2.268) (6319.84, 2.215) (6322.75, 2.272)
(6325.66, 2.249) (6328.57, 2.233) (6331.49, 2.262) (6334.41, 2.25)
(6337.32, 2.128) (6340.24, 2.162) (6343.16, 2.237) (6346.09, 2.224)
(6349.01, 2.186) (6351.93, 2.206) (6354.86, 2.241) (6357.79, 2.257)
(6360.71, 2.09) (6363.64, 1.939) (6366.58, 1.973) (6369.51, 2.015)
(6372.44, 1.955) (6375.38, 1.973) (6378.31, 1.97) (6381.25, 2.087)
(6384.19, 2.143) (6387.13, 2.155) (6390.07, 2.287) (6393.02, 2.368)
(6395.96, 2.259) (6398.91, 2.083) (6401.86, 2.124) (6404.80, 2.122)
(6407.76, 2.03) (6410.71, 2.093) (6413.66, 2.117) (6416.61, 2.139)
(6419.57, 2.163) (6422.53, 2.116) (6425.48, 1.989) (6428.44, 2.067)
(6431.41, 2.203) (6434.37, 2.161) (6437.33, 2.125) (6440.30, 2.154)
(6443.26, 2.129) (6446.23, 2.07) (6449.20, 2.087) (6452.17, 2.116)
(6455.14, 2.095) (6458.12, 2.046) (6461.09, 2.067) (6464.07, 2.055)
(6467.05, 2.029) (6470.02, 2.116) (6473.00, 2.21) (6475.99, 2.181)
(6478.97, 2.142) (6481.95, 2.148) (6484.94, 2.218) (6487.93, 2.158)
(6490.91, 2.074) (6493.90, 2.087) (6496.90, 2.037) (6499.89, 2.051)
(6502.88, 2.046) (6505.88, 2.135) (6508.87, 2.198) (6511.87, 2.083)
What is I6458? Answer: 4.37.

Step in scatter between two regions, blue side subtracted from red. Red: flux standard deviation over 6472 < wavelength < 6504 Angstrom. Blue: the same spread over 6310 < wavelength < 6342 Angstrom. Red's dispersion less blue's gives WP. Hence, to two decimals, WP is 0.01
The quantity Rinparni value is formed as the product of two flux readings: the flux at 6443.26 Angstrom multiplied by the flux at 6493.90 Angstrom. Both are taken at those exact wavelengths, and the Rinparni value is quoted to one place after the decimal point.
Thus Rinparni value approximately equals 4.4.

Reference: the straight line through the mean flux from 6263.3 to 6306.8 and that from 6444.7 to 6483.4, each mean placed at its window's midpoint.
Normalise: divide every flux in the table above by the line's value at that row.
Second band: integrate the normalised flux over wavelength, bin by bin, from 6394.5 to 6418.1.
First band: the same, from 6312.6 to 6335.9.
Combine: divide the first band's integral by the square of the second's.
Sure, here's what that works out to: 0.0438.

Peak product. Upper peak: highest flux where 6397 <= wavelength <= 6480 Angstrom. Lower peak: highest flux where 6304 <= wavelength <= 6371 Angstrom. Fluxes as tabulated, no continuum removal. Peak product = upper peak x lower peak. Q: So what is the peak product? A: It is 5.0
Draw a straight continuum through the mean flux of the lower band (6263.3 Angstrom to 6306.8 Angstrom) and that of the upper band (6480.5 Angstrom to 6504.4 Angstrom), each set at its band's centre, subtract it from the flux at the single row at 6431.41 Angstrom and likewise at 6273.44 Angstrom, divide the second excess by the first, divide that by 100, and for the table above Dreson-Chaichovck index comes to 0.029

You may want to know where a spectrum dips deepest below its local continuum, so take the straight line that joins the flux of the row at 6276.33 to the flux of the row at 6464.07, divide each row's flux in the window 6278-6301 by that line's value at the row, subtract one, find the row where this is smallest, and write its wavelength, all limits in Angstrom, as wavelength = 6285.01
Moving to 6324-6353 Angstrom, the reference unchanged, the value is 6337.32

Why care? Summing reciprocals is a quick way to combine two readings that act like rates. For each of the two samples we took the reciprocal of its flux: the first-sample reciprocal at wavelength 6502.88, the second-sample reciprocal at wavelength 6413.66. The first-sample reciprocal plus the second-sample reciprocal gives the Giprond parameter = 0.961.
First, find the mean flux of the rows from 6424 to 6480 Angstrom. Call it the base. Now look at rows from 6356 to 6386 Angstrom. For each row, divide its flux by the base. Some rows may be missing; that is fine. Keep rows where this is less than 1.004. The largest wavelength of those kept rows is 6381.25 Angstrom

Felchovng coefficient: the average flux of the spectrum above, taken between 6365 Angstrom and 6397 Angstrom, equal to 2.11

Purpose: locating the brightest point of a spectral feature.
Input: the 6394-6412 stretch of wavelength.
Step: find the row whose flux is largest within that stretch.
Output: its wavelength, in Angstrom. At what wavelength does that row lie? 6395.96 Angstrom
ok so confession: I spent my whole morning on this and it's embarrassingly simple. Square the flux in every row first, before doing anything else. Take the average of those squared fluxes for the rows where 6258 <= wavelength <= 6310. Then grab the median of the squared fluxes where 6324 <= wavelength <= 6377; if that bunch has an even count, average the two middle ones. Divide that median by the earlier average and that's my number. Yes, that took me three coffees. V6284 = 1.04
